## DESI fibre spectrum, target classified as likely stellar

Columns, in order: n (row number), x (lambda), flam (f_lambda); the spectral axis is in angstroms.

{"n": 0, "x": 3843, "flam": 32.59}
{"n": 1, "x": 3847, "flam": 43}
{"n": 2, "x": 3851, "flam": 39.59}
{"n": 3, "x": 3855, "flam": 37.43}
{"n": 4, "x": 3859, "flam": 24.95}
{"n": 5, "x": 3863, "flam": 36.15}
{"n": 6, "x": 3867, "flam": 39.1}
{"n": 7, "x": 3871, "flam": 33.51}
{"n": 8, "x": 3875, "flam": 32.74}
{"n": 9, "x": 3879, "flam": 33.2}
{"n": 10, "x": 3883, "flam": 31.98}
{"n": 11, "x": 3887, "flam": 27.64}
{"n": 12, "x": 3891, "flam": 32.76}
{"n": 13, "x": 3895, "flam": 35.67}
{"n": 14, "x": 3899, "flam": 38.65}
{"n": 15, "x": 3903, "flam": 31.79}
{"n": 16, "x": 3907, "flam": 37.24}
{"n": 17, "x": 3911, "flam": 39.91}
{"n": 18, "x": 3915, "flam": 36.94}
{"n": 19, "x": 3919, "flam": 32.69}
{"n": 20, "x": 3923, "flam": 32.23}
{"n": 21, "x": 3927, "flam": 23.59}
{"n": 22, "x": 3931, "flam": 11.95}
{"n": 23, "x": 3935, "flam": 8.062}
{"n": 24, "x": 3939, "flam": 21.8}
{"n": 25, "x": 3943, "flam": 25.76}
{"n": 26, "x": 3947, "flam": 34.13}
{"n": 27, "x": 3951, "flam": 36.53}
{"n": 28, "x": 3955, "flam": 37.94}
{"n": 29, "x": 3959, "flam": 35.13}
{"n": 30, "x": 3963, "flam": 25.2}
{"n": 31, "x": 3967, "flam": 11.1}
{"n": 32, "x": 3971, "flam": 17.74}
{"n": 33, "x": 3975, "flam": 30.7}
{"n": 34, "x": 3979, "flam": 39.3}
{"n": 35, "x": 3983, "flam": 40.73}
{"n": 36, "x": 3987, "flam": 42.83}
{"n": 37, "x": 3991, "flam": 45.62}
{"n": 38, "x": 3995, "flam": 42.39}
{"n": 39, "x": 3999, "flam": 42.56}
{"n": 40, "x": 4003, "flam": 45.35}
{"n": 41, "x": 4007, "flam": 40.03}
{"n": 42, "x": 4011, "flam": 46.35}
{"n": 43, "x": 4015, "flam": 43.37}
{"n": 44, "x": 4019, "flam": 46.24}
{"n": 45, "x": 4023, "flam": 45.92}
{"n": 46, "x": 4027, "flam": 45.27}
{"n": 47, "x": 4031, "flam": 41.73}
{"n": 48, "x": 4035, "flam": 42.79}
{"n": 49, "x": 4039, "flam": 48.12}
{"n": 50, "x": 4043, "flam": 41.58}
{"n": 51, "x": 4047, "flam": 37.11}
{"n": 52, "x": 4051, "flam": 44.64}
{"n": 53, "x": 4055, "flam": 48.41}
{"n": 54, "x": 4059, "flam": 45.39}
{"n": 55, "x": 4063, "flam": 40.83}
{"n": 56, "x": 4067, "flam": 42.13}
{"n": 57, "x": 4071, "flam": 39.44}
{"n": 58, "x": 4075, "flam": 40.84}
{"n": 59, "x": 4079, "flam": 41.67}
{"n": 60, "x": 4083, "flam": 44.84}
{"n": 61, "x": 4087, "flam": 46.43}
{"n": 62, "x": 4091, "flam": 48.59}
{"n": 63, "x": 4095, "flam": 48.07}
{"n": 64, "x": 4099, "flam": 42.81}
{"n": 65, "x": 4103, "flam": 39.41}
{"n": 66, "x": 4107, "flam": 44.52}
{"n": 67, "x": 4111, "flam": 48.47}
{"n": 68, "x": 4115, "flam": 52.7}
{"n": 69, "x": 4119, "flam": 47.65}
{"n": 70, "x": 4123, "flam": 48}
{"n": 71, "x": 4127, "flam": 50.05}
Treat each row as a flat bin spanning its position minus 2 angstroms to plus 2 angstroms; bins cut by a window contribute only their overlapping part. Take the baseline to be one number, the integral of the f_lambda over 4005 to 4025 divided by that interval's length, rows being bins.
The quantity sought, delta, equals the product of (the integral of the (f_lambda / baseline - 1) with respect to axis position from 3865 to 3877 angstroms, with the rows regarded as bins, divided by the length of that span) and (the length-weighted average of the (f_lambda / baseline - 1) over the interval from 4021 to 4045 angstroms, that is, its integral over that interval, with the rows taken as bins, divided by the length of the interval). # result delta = 0.001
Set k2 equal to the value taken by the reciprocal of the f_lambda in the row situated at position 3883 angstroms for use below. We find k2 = 0.031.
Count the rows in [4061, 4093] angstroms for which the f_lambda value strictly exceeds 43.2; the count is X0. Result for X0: 3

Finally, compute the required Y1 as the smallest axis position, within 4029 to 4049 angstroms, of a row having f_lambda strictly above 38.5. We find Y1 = 4031 angstroms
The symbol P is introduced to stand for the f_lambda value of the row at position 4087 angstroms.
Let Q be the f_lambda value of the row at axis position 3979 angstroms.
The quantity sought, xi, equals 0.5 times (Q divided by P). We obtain 0.42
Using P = 46.43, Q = 39.3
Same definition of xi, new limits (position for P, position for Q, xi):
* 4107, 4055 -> 0.54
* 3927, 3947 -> 0.72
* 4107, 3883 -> 0.36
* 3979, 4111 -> 0.62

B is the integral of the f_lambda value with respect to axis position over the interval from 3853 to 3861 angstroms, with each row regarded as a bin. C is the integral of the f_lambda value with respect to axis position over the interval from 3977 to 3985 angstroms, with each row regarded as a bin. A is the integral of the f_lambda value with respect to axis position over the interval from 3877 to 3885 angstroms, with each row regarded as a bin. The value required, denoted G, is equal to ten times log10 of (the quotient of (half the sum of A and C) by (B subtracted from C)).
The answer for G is 6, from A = 261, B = 250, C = 320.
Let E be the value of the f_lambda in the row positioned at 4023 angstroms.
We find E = 45.92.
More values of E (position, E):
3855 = 37.43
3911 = 39.91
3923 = 32.23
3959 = 35.13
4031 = 41.73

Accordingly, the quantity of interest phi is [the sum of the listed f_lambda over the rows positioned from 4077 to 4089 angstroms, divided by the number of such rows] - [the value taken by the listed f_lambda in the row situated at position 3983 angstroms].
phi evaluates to 4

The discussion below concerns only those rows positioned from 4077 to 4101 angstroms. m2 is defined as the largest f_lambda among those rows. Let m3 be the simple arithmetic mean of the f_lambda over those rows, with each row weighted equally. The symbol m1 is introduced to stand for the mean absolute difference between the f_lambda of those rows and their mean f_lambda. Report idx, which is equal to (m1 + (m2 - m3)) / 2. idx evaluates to 2.7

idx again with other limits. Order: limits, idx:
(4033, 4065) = 3.9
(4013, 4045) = 2.9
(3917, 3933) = 7.5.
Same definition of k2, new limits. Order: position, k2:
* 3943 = 0.039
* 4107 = 0.022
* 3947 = 0.029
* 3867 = 0.026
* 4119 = 0.021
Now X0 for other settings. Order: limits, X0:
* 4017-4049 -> 4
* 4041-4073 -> 3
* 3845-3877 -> 0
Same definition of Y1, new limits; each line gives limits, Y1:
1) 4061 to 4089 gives 4063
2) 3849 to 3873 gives 3851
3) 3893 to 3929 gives 3899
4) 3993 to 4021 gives 3995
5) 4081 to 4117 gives 4083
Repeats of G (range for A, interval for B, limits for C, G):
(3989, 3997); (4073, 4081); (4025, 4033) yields 13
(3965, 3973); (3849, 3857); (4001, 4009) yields 8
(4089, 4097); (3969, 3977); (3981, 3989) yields 4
